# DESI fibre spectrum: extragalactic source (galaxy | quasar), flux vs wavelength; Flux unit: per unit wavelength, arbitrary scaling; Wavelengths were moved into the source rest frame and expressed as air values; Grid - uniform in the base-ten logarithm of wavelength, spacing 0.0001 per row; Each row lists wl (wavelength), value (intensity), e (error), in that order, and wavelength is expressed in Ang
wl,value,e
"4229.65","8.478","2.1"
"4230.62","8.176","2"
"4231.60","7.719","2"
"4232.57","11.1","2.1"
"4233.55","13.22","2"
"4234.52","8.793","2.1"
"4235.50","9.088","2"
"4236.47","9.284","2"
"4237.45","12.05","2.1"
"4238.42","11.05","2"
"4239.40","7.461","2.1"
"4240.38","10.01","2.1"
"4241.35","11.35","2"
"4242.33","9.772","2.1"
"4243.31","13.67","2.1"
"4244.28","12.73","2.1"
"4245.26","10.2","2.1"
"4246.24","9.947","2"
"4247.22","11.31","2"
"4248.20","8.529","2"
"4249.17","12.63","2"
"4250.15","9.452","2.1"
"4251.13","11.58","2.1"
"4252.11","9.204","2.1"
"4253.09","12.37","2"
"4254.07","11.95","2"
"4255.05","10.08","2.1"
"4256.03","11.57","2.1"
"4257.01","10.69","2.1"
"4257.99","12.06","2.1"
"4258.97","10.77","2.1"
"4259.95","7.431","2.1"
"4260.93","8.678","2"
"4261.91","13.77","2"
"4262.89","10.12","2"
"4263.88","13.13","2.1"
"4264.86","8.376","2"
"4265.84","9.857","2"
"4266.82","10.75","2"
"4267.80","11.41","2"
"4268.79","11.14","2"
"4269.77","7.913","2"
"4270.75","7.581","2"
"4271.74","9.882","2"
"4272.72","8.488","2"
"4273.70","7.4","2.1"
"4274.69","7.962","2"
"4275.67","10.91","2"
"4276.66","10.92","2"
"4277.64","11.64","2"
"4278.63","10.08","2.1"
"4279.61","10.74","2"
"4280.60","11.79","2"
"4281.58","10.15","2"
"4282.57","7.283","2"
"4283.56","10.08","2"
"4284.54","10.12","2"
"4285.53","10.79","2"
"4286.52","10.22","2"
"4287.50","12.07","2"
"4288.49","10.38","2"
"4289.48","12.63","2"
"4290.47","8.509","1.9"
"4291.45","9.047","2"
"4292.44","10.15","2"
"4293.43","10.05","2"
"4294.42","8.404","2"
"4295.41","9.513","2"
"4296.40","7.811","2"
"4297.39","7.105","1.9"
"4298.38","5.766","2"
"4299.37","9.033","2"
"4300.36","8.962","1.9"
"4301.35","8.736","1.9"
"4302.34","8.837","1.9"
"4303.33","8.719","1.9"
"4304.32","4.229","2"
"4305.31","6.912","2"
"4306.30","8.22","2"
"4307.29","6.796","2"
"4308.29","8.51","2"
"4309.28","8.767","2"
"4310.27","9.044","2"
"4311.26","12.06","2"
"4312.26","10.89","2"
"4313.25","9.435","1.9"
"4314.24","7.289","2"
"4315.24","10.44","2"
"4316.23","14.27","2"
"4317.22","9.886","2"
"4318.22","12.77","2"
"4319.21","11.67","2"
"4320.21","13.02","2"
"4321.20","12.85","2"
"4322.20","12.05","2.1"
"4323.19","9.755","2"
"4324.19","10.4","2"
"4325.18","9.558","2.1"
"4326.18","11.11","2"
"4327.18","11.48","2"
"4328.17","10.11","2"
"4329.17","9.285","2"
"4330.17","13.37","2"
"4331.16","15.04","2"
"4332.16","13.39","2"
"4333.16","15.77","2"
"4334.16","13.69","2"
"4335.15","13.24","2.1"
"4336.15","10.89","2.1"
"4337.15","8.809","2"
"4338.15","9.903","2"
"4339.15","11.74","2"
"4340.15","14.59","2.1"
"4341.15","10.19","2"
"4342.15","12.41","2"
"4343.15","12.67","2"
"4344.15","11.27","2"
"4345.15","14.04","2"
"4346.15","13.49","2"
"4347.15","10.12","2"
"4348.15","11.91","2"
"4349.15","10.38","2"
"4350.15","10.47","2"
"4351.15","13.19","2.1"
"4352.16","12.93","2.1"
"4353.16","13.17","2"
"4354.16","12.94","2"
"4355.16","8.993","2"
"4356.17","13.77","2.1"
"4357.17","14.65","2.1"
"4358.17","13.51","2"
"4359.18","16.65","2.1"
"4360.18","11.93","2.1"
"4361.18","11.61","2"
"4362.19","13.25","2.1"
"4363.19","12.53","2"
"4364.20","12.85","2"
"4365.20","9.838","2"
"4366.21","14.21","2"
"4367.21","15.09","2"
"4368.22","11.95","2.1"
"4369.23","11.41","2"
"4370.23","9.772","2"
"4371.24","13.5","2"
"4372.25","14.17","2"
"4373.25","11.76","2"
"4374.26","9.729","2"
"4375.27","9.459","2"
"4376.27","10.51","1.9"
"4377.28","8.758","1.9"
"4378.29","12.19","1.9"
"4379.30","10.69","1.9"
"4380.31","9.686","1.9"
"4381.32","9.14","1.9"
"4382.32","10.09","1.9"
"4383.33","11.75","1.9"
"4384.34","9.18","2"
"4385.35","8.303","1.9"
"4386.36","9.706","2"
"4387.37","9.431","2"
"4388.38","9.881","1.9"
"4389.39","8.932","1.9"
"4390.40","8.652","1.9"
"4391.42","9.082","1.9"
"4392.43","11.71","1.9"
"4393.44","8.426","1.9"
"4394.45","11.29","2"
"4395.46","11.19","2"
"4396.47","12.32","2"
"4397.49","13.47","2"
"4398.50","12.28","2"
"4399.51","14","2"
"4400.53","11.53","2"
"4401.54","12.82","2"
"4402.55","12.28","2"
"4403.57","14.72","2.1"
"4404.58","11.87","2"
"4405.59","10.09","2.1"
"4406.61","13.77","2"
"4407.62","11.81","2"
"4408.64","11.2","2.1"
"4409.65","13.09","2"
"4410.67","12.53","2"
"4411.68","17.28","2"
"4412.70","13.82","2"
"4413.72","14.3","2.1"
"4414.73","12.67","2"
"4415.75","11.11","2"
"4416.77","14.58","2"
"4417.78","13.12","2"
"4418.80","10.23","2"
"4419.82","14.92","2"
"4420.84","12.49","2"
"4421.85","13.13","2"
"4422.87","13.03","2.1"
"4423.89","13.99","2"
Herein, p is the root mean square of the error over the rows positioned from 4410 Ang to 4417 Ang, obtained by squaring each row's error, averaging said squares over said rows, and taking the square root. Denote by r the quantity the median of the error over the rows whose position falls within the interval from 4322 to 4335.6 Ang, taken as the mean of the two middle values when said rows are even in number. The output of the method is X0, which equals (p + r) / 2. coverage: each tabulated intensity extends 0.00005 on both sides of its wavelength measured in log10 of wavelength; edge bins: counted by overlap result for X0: 2.01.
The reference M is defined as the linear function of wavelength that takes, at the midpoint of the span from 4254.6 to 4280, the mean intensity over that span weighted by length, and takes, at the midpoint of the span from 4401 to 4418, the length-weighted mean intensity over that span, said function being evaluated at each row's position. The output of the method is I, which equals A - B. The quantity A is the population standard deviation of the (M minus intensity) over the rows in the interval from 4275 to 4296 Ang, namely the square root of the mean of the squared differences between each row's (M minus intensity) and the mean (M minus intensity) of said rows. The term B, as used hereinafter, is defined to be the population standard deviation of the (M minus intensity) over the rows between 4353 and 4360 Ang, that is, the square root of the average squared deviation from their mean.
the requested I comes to -0.83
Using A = 1.3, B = 2.1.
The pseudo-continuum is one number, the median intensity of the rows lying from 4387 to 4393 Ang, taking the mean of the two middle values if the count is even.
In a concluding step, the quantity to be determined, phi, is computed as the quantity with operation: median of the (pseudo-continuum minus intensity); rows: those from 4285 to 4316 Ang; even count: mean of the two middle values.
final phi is 0.3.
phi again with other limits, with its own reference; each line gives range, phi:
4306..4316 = 0.4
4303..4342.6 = -1.4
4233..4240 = 0.0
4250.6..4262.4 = -1.9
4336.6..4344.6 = -2.2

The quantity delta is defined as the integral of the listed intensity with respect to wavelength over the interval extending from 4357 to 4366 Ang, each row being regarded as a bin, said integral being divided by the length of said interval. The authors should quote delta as 13.0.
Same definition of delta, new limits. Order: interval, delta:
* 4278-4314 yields 9.2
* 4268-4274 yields 8.9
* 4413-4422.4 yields 13.0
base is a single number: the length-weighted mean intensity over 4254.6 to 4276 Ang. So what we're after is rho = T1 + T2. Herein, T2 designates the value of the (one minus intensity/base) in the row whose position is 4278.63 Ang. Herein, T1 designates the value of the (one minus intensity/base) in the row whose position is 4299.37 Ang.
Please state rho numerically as 0.09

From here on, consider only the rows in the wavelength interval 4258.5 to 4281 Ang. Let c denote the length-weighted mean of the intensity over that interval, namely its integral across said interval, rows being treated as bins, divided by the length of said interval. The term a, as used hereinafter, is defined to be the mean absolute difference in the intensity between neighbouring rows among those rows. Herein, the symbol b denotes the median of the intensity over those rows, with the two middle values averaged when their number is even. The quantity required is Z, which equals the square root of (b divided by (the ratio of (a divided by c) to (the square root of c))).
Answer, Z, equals 13.2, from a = 1.83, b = 10.1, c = 10.0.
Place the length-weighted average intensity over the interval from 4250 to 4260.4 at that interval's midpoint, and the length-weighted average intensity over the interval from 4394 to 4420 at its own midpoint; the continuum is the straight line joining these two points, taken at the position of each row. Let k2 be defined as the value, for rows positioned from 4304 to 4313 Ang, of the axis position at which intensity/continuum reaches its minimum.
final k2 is 4304.32 Ang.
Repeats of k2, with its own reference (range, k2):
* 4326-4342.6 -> 4337.15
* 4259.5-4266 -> 4259.95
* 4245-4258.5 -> 4248.20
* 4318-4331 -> 4329.17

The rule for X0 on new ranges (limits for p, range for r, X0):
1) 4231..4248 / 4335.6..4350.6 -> 2.03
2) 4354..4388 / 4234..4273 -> 2.00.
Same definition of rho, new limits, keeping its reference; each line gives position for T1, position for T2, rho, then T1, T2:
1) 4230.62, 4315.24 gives 0.14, 0.18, -0.04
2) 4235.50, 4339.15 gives -0.08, 0.09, -0.17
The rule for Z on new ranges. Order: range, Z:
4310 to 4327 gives 14.4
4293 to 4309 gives 11.4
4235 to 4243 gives 13.0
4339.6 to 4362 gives 17.1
